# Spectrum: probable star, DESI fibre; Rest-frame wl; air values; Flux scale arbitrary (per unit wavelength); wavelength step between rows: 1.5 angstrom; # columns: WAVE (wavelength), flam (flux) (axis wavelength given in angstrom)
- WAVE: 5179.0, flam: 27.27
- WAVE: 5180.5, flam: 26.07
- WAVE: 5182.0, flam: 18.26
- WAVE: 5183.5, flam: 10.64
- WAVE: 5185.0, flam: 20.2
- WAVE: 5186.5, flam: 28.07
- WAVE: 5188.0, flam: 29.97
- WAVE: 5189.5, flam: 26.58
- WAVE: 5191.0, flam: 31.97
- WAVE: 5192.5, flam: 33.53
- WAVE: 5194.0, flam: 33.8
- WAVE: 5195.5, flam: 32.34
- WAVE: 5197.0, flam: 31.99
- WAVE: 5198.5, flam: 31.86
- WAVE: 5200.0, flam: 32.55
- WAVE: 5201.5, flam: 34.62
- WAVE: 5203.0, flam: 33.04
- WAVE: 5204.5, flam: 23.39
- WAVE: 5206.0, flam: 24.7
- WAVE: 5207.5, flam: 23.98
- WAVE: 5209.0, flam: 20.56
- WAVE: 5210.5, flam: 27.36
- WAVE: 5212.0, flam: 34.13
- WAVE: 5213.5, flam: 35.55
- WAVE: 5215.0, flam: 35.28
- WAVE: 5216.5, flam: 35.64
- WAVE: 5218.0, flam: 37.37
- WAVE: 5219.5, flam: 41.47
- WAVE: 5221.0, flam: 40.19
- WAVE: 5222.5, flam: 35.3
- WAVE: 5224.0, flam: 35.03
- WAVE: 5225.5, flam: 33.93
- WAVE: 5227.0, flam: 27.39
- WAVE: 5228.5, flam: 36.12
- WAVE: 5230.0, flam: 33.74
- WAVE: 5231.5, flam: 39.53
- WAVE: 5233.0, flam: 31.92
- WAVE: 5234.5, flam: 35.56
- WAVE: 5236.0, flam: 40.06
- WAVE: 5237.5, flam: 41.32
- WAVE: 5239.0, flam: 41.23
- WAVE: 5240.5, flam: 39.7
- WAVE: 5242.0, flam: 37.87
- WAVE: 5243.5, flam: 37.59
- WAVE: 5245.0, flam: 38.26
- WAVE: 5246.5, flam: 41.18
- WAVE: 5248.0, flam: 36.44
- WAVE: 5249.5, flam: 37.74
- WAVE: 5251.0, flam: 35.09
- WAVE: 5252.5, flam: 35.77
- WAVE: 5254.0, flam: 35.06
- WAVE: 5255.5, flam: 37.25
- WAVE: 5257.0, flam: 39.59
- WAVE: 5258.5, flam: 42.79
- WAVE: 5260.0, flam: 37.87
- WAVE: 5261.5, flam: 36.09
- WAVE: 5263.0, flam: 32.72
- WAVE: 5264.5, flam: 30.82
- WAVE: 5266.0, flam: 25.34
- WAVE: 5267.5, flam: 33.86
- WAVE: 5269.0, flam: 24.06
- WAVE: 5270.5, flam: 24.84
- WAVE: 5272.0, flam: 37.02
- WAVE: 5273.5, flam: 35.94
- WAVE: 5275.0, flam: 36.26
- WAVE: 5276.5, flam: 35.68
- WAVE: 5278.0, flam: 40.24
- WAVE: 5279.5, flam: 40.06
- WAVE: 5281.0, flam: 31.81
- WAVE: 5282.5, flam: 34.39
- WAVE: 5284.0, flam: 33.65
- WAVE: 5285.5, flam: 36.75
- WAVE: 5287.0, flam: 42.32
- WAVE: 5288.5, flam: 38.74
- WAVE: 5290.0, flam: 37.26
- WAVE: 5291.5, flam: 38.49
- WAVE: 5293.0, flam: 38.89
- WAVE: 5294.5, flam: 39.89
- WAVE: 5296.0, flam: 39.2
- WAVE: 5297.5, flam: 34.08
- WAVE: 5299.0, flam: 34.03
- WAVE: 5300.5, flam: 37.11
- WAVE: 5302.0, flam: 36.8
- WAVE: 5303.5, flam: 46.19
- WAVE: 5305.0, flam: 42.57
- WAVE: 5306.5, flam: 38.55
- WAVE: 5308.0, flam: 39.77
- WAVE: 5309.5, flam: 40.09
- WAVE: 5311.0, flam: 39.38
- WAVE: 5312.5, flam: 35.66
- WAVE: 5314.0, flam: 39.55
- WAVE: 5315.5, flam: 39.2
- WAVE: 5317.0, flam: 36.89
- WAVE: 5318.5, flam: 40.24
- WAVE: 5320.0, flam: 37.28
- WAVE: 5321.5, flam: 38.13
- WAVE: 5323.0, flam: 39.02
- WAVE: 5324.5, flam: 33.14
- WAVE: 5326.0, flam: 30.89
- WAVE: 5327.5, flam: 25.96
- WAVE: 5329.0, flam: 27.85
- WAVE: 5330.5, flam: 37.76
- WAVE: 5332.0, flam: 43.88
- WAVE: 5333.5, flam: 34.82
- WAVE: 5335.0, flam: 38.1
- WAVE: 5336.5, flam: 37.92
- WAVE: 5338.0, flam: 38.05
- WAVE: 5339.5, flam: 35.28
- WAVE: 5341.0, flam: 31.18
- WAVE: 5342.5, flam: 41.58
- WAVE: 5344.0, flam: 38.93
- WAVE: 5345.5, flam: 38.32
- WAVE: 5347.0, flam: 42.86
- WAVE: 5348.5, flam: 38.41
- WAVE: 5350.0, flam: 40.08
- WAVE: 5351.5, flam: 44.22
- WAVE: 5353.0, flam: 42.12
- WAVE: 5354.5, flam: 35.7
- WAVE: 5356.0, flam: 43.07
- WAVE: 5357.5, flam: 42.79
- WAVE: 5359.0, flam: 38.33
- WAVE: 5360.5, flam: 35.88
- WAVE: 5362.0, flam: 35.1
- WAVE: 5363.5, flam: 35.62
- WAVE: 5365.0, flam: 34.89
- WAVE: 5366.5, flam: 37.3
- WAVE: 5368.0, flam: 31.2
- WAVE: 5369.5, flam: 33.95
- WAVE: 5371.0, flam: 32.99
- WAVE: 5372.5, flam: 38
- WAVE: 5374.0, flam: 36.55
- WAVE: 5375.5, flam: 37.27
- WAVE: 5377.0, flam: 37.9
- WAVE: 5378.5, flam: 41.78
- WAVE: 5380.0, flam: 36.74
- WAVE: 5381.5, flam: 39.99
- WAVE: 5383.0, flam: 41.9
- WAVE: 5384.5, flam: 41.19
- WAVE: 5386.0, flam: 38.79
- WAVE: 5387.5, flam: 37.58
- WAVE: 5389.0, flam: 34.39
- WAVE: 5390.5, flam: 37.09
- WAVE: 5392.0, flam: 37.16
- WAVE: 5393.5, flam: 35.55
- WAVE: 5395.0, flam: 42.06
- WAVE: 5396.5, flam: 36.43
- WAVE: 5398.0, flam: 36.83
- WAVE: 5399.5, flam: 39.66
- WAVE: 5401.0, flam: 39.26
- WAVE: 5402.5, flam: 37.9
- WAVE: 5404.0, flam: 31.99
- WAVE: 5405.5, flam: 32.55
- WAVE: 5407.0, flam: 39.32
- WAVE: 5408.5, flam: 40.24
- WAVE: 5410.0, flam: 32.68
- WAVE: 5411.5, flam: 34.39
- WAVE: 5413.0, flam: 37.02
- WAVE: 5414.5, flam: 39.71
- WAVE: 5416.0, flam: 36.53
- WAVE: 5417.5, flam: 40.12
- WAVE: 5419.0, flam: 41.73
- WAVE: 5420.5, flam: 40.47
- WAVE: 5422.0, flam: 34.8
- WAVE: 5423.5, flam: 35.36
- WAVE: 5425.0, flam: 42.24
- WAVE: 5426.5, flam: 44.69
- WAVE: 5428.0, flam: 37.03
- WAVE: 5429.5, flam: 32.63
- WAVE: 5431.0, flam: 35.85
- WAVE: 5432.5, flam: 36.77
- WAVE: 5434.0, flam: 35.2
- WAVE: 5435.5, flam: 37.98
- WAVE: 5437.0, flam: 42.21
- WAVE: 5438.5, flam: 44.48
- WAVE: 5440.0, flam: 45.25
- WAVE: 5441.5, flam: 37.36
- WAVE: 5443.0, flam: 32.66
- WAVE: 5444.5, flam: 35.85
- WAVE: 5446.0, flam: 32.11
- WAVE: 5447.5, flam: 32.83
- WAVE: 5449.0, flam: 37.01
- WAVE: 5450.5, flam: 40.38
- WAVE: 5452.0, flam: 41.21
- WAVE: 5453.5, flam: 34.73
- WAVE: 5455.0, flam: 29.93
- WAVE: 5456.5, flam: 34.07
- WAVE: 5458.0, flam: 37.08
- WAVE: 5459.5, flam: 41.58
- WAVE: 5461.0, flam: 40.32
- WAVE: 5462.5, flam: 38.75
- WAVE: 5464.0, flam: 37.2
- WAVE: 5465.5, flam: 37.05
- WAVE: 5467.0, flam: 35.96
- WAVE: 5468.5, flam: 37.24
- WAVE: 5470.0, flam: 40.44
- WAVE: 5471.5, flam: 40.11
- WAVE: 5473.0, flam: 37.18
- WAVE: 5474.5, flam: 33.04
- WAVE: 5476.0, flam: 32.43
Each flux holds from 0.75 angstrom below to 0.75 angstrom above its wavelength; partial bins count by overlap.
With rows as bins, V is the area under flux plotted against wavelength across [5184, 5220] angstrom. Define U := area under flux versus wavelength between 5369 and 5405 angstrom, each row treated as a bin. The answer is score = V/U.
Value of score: 0.81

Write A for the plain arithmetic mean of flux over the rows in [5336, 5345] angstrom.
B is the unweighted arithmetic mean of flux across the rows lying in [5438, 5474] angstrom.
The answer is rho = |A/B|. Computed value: 0.990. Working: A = 37.2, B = 37.5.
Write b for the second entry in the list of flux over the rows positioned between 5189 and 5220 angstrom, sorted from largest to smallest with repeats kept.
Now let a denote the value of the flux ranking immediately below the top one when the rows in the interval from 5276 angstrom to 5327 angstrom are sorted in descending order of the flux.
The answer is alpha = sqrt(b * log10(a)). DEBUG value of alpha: 7.8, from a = 42.57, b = 37.37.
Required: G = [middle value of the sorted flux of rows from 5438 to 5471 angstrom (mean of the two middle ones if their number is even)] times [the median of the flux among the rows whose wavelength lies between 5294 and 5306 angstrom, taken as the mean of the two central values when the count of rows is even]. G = 1417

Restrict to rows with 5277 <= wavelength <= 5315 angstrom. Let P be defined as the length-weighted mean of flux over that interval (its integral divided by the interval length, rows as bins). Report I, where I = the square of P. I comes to 1460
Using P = 38.2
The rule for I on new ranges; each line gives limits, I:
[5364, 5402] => 1402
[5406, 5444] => 1460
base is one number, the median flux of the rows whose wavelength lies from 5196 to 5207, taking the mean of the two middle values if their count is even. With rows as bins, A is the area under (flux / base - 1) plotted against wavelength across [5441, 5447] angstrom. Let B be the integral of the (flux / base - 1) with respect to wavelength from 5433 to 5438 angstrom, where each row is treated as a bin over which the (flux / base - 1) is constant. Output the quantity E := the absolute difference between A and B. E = 0.61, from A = 0.4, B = 1.05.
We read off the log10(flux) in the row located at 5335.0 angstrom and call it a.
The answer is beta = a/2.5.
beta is 0.632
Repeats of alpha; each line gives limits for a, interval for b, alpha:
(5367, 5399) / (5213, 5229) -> 8.1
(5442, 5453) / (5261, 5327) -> 8.3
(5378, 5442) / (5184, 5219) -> 7.7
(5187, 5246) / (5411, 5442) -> 8.5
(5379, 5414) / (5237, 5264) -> 8.2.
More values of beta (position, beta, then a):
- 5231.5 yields 0.639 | 1.60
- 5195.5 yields 0.604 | 1.51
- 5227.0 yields 0.575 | 1.44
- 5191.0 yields 0.602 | 1.50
